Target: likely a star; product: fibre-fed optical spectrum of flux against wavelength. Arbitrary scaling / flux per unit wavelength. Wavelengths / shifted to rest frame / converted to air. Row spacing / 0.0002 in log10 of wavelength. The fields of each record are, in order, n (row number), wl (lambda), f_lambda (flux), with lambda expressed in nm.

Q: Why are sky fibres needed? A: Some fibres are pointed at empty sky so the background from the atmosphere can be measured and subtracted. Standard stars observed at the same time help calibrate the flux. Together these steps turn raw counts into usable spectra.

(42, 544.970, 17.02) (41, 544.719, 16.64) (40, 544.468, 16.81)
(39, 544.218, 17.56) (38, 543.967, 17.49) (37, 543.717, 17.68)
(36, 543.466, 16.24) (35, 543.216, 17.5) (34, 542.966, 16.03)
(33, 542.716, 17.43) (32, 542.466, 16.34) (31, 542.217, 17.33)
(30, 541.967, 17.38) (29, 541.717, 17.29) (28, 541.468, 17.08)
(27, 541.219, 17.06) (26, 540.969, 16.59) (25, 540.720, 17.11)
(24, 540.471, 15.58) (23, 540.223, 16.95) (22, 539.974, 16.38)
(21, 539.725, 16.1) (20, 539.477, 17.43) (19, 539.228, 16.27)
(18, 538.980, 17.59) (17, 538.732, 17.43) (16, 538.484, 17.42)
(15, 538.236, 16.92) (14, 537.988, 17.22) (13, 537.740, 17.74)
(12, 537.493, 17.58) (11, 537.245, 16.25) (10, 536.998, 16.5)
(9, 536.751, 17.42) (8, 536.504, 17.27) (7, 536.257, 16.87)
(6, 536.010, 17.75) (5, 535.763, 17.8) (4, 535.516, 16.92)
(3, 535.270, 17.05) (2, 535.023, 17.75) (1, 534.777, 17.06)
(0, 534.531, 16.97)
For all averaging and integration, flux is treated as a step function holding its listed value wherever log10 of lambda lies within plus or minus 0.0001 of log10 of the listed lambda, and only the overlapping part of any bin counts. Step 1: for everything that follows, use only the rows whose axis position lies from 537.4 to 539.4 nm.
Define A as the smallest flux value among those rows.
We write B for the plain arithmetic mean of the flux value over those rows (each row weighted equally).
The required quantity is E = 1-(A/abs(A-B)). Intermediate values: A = 16.27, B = 17.3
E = -15.2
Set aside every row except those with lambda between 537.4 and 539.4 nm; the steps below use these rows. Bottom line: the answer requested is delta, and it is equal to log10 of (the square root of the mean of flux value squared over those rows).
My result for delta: 1.24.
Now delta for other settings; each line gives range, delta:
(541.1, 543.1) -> 1.23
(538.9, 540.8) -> 1.22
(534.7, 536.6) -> 1.24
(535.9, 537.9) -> 1.24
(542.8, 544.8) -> 1.23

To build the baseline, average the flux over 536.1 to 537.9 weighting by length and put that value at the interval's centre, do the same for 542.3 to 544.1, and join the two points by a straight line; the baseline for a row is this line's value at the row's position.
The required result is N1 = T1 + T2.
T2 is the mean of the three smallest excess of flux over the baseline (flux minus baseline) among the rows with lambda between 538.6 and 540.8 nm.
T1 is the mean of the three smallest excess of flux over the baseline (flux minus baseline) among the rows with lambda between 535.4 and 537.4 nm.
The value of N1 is -1.64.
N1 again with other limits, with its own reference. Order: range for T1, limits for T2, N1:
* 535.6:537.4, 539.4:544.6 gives -1.69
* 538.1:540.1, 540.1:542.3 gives -1.46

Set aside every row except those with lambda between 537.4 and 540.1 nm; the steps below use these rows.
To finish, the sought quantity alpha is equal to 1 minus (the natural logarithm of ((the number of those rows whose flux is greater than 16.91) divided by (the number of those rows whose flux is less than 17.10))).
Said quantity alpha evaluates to 0.31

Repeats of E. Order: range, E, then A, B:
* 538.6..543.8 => -10.9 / 15.58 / 16.9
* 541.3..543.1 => -15.8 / 16.03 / 17.0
